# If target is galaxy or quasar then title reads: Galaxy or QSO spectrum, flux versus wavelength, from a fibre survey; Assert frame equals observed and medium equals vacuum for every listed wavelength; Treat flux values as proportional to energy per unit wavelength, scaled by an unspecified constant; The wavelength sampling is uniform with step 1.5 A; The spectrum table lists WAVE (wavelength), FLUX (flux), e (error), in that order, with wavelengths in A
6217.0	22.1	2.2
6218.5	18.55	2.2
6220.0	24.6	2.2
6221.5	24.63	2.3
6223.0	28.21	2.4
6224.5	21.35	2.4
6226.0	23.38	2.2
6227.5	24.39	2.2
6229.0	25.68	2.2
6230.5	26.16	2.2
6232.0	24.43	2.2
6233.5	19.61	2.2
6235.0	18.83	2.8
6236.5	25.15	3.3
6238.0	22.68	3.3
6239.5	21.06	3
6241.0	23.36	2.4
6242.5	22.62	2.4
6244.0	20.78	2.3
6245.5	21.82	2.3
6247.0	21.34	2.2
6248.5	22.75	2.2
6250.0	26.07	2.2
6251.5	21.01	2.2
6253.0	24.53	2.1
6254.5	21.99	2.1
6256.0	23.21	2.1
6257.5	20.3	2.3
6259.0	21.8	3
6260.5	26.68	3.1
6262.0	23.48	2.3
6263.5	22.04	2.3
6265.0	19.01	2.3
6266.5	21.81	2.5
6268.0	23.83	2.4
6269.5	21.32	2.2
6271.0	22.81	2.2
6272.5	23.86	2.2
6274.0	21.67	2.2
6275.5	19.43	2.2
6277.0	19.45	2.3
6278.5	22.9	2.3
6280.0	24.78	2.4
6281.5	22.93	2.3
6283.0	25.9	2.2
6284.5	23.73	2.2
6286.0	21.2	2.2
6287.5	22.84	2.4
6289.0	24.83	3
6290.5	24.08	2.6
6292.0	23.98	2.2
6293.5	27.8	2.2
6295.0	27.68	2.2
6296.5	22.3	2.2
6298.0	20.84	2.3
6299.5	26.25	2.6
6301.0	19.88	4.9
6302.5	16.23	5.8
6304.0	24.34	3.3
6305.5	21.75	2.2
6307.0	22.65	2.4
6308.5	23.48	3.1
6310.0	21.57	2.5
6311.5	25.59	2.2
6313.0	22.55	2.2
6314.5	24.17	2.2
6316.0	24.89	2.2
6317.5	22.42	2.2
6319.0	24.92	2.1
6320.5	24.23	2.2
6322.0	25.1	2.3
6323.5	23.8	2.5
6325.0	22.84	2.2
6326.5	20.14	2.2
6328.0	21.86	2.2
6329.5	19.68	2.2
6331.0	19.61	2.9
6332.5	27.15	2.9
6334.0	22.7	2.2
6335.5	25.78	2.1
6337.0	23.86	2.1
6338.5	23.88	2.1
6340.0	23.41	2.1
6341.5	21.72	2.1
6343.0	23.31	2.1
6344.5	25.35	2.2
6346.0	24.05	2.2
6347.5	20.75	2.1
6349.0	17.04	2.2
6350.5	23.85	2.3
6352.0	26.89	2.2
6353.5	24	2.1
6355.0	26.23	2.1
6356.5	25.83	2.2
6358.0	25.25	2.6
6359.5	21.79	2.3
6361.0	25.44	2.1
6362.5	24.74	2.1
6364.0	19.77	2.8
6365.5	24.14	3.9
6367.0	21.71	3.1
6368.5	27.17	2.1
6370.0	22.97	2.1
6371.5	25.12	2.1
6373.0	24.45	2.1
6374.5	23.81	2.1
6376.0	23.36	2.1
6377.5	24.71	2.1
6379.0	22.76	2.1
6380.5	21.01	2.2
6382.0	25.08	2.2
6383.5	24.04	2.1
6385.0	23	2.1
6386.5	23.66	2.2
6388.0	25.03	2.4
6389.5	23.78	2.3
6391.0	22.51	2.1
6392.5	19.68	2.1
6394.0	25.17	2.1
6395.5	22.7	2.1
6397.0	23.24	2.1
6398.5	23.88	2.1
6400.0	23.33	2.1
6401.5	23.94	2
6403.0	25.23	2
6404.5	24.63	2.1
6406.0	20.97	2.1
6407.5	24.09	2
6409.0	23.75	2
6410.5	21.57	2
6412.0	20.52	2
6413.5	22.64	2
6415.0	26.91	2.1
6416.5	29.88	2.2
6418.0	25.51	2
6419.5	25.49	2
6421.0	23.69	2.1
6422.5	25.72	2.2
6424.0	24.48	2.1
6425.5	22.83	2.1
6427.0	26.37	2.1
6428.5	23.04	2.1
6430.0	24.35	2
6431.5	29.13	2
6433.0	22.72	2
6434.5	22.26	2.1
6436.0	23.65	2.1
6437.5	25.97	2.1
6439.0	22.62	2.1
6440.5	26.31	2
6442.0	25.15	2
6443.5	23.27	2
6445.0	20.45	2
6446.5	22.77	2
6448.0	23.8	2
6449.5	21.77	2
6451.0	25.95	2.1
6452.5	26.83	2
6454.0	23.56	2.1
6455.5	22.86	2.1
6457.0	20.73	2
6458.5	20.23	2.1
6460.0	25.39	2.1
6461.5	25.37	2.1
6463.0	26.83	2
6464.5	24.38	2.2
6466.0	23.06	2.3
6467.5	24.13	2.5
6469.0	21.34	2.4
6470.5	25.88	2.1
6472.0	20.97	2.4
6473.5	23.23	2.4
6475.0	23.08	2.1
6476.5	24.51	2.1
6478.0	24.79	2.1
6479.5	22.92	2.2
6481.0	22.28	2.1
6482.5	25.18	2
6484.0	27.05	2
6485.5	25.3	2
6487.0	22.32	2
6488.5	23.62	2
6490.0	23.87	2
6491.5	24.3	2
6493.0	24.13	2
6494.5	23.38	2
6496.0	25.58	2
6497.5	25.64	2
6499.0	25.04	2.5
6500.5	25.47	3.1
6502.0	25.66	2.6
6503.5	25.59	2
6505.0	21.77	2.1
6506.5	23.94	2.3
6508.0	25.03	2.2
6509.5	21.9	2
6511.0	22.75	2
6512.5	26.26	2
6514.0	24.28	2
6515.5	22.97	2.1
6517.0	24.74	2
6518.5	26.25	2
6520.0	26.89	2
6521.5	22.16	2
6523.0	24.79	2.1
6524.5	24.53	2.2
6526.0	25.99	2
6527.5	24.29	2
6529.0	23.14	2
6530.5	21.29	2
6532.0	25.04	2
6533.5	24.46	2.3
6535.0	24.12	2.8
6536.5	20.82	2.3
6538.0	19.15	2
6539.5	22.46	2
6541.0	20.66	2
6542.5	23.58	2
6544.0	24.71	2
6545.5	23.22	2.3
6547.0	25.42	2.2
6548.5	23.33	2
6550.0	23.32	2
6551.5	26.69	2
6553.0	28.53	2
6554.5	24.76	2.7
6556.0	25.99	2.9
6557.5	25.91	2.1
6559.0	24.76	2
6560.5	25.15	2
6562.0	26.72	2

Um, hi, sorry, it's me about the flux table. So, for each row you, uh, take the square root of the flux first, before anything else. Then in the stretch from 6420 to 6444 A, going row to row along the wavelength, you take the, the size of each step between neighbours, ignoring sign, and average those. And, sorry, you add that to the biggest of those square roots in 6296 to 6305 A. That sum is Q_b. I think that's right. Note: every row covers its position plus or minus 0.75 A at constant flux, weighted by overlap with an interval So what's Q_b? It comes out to 5.38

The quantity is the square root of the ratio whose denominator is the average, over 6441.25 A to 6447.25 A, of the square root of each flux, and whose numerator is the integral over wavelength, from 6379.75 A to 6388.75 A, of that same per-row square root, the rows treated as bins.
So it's 3.02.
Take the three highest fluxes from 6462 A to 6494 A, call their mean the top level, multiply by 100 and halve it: 1329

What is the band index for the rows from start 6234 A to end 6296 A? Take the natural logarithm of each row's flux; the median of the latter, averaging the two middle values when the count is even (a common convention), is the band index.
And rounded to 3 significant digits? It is 3.13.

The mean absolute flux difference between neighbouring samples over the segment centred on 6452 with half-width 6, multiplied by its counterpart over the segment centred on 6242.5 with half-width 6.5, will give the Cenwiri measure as 3.0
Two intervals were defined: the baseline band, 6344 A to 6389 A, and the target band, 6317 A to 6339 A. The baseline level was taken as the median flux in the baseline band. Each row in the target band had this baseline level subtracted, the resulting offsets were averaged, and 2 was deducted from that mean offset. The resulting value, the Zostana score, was -2.85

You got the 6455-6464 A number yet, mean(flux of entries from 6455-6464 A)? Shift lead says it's 23.6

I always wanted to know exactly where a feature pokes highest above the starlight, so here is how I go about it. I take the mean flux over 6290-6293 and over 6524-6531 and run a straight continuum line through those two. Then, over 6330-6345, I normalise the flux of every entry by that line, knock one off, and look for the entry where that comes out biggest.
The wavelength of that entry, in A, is 6332.5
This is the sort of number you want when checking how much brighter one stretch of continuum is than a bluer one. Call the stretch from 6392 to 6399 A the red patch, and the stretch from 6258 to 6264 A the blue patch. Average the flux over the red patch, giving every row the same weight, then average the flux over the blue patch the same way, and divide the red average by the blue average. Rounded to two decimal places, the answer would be 0.98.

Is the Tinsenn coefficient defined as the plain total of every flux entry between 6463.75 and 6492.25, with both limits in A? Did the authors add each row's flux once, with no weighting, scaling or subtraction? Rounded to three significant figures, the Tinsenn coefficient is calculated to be 452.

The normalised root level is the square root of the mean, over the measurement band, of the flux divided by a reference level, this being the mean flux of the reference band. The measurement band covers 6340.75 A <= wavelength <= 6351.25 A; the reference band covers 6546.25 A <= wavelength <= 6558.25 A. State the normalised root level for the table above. 0.935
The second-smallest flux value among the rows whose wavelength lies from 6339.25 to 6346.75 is 23.31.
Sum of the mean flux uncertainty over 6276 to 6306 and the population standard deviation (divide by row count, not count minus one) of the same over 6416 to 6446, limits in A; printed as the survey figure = 2.76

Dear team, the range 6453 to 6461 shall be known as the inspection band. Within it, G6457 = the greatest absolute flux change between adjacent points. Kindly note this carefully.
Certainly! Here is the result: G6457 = 5.16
